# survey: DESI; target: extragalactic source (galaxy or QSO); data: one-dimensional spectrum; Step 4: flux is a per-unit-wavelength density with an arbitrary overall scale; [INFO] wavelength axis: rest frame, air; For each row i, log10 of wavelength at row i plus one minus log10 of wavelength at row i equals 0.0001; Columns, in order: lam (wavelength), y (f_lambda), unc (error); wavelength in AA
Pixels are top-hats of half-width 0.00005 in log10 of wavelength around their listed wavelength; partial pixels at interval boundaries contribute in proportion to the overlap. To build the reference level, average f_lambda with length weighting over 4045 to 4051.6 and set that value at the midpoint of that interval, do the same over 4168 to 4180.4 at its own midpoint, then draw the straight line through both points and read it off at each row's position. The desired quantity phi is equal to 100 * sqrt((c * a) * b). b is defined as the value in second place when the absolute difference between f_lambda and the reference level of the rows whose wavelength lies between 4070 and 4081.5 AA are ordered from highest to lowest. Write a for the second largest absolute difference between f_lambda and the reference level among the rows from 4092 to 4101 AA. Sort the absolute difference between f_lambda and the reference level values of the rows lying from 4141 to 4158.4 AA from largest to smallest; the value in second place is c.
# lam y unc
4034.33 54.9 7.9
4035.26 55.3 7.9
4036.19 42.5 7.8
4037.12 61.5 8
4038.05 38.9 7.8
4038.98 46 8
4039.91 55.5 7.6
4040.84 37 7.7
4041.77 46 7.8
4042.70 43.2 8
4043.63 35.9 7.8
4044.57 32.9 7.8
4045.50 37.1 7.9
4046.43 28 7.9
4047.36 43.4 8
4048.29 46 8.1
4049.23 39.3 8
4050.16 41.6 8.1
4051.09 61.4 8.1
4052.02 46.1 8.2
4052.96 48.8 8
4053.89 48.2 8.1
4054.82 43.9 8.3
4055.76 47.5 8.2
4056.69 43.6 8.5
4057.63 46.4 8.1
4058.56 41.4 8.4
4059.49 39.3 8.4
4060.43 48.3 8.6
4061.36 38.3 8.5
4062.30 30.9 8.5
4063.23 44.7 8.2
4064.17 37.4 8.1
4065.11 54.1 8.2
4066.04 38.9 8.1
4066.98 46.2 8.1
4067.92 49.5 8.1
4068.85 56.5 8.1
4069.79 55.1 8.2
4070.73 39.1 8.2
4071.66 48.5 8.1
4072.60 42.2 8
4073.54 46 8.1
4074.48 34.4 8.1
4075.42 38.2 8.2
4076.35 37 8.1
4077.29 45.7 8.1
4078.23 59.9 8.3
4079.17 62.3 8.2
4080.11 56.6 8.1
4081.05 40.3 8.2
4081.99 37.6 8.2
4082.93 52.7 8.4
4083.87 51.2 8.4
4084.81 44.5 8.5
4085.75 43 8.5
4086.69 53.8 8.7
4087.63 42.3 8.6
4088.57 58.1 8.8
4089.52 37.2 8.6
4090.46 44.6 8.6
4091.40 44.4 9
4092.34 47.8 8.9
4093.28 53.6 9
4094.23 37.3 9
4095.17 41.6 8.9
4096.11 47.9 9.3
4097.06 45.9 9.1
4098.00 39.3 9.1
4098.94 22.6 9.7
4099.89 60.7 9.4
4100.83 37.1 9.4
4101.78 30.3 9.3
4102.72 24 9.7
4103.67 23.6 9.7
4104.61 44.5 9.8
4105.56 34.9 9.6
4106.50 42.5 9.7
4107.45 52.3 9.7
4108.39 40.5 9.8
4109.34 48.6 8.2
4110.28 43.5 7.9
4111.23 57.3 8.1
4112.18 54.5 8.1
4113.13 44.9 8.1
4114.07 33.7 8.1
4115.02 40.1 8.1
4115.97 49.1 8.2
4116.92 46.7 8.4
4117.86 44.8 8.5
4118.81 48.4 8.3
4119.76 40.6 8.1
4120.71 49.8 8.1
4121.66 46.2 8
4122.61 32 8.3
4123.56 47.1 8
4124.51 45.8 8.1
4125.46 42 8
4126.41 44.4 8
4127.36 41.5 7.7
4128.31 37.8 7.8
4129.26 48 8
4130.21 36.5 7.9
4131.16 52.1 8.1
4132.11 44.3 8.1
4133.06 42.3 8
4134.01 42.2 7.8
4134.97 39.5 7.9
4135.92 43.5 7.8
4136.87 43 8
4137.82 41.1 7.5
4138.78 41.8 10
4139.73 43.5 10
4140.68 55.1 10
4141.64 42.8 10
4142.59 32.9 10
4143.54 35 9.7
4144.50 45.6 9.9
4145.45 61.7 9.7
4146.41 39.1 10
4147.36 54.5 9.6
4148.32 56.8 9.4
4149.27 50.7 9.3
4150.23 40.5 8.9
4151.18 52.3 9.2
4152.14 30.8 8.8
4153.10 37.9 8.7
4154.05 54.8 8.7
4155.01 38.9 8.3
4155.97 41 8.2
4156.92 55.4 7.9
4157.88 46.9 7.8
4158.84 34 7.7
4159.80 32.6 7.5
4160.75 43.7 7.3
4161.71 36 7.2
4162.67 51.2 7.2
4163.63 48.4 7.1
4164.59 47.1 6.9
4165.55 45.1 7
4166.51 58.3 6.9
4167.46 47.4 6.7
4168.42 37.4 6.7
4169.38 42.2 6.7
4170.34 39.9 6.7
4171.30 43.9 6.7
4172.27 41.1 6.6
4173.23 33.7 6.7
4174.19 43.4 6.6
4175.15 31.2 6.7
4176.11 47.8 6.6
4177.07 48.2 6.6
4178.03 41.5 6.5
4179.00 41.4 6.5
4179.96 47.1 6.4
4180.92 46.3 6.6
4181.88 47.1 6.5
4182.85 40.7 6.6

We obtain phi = 7085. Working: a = 18.7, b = 17.7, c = 15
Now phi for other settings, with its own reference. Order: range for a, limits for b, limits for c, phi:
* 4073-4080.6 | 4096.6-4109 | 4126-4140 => 4536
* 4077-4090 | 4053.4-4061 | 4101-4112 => 4307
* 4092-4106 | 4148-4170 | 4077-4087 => 7085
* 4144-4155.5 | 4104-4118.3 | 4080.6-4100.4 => 5971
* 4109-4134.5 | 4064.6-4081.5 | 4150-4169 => 5553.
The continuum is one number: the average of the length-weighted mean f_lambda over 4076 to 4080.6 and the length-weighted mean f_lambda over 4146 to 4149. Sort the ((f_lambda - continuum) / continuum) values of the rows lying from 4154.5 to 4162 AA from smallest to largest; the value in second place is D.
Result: -0.34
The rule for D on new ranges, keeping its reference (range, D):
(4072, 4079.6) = -0.28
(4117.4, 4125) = -0.21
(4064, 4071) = -0.25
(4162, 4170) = -0.18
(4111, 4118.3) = -0.22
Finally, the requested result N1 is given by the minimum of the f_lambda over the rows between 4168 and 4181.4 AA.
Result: 31.2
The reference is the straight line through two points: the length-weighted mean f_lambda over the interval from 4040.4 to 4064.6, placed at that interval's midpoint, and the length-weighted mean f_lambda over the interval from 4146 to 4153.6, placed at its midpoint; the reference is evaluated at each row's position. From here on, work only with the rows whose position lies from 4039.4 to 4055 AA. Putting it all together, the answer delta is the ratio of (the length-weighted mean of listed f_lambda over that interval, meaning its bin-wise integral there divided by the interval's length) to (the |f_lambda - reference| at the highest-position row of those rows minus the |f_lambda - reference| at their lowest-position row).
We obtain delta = -4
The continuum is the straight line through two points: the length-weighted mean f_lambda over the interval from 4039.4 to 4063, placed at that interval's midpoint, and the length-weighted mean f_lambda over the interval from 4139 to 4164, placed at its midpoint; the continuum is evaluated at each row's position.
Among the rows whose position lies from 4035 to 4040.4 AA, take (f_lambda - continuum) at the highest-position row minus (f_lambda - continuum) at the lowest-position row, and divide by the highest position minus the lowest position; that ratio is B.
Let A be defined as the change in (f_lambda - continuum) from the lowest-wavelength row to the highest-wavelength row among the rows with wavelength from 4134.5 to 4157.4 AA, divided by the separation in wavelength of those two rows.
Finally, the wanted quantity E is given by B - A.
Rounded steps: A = 0.7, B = 0.0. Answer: -0.7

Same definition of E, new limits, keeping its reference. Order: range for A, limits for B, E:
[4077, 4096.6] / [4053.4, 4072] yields -0.1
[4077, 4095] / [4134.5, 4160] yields 0.2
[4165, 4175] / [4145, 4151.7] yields -1.4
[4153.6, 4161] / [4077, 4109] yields 1.5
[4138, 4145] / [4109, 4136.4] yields -0.9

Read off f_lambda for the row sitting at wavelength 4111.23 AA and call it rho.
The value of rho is 57.3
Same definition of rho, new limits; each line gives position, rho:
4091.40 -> 44.4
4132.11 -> 44.3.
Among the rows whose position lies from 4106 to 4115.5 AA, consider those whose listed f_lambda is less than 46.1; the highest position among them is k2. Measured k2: 4115.02 AA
